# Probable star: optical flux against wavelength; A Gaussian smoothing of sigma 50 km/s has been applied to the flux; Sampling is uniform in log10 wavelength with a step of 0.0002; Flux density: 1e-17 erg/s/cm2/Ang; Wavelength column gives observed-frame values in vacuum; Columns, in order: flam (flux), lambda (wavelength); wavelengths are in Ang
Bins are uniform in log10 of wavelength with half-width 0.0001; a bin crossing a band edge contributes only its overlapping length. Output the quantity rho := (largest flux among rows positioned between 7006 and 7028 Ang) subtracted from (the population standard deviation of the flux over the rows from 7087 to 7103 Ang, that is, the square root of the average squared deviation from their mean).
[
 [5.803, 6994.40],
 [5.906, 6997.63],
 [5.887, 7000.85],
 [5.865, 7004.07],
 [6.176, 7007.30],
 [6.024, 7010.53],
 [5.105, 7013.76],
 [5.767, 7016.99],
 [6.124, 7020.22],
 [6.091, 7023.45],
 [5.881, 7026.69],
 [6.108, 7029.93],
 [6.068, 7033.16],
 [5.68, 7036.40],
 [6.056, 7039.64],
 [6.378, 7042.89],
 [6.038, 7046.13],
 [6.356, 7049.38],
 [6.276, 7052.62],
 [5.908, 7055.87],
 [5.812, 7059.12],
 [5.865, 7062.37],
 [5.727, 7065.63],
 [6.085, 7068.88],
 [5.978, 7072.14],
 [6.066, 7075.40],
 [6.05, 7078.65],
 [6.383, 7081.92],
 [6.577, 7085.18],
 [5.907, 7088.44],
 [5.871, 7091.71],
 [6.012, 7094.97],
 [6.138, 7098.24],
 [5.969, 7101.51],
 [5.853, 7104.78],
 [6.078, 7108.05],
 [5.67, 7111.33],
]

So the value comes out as -6.08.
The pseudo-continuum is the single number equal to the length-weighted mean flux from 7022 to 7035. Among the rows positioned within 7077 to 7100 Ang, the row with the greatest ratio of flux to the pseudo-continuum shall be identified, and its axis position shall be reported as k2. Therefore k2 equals 7085.18 Ang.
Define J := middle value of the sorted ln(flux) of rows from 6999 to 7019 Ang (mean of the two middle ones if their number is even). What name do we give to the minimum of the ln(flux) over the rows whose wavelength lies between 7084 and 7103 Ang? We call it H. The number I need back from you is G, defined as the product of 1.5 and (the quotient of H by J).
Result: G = 1.50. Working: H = 1.77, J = 1.77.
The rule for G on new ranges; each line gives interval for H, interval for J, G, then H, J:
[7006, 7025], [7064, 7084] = 1.36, 1.63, 1.80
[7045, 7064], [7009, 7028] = 1.48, 1.76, 1.78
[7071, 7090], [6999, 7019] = 1.50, 1.78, 1.77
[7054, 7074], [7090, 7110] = 1.46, 1.75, 1.79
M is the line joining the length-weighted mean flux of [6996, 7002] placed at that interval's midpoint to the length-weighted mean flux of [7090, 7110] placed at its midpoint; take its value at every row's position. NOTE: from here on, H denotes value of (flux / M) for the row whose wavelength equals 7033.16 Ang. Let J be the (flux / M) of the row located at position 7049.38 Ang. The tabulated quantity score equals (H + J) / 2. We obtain 1.05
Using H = 1.025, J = 1.07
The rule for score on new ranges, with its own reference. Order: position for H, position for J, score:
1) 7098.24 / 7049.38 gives 1.05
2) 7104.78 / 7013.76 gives 0.92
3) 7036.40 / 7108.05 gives 0.99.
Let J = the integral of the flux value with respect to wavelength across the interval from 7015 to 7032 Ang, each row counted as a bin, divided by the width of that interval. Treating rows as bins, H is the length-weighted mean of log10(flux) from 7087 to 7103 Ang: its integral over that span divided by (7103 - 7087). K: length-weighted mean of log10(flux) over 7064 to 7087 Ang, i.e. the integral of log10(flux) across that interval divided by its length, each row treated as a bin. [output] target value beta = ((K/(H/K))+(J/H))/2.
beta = 4.25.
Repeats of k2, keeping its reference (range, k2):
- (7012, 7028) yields 7020.22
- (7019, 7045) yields 7042.89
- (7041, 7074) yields 7042.89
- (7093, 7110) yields 7098.24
